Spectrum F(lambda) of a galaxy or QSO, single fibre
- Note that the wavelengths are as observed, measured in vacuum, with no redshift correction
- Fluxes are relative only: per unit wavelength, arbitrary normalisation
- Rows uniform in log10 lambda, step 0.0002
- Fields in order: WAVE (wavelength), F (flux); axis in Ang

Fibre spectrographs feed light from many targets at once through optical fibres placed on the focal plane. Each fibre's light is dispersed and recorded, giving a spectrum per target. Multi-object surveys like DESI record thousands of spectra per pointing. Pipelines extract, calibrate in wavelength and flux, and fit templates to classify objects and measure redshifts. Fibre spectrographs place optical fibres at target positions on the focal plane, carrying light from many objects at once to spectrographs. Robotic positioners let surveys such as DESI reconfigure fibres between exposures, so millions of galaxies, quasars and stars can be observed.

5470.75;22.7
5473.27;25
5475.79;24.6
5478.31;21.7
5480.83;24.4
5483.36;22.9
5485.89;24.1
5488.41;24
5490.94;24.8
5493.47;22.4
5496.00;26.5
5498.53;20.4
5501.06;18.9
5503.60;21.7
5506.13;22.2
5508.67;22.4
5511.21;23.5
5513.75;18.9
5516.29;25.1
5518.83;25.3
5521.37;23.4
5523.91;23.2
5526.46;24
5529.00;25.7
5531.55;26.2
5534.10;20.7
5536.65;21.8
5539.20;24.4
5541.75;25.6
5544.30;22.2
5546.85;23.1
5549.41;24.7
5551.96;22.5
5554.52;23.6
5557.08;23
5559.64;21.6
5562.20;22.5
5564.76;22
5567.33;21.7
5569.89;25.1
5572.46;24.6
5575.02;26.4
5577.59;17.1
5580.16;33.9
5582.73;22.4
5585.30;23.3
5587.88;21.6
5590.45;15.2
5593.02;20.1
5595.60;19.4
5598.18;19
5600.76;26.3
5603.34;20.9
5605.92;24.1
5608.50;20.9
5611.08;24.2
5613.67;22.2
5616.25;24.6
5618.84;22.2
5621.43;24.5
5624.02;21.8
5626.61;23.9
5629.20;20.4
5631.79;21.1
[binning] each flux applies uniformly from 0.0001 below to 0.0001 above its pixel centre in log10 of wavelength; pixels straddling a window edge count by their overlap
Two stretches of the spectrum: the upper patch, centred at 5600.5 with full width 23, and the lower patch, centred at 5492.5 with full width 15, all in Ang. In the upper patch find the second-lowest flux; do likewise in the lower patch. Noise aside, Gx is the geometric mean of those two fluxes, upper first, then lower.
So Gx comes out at 20.6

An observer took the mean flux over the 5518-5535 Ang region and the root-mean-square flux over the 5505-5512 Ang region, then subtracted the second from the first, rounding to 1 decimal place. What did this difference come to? 1.4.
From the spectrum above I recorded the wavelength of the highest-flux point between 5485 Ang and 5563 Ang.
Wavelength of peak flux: 5496.00 Ang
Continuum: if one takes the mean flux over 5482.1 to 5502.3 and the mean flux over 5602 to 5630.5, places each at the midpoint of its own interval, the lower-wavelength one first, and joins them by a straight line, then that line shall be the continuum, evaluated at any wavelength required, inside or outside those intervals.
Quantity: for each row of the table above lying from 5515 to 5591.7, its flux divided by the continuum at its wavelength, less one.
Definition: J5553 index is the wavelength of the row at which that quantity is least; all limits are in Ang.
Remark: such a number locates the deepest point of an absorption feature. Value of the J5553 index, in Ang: 5590.45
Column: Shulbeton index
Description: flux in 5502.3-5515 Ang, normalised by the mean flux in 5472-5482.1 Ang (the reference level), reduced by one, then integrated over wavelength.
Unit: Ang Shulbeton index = -1.16 Ang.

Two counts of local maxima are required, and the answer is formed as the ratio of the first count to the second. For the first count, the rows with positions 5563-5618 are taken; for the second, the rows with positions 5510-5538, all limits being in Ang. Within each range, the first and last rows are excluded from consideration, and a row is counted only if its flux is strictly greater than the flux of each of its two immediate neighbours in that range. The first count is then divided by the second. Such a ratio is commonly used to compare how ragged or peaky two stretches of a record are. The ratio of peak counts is 4.0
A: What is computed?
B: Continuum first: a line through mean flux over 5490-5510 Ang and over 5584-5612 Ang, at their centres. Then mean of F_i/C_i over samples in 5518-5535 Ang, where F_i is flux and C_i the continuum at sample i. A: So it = 1.09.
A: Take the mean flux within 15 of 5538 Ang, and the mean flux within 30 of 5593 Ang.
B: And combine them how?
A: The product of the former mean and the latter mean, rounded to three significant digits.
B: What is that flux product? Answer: 537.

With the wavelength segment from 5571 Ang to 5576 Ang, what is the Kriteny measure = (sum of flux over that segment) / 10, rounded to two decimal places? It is 5.10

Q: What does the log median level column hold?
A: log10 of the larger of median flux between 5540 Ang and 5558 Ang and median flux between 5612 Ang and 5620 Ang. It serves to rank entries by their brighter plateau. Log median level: 1.36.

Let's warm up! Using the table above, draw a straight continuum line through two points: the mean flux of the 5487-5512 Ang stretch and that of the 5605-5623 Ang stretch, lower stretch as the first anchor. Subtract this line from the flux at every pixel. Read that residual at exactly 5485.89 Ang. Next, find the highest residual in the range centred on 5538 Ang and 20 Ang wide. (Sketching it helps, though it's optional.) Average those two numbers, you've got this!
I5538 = 2.4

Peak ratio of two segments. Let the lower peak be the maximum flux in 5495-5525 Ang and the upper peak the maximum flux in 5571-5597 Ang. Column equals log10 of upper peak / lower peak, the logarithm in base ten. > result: 0.107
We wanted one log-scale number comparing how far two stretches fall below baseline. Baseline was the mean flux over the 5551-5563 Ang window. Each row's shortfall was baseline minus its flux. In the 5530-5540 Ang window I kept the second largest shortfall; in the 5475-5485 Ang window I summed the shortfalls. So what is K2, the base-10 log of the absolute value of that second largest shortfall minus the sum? 0.6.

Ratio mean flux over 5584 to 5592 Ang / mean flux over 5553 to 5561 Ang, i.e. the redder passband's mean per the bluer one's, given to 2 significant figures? 0.88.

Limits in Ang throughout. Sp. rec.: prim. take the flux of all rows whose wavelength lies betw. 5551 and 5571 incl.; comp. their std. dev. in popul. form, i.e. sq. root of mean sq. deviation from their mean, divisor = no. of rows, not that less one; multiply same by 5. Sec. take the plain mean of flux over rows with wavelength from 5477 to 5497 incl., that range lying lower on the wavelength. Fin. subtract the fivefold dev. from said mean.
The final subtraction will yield 18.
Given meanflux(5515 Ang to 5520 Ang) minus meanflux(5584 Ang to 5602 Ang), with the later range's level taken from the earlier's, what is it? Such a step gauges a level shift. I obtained 4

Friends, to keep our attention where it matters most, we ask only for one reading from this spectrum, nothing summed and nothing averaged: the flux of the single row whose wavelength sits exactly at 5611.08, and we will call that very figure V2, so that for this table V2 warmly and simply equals 24.2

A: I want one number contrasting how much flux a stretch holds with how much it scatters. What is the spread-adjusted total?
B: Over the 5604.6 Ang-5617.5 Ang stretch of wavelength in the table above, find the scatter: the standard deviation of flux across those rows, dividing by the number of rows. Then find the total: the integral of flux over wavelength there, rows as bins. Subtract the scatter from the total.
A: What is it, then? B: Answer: 298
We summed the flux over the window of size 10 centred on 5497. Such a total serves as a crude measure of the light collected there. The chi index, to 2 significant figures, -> 88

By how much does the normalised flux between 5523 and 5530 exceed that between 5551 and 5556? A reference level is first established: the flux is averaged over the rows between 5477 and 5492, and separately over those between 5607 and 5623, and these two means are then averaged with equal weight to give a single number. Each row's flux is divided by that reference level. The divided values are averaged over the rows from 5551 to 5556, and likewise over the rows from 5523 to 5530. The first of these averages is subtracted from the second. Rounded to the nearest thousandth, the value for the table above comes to 0.053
